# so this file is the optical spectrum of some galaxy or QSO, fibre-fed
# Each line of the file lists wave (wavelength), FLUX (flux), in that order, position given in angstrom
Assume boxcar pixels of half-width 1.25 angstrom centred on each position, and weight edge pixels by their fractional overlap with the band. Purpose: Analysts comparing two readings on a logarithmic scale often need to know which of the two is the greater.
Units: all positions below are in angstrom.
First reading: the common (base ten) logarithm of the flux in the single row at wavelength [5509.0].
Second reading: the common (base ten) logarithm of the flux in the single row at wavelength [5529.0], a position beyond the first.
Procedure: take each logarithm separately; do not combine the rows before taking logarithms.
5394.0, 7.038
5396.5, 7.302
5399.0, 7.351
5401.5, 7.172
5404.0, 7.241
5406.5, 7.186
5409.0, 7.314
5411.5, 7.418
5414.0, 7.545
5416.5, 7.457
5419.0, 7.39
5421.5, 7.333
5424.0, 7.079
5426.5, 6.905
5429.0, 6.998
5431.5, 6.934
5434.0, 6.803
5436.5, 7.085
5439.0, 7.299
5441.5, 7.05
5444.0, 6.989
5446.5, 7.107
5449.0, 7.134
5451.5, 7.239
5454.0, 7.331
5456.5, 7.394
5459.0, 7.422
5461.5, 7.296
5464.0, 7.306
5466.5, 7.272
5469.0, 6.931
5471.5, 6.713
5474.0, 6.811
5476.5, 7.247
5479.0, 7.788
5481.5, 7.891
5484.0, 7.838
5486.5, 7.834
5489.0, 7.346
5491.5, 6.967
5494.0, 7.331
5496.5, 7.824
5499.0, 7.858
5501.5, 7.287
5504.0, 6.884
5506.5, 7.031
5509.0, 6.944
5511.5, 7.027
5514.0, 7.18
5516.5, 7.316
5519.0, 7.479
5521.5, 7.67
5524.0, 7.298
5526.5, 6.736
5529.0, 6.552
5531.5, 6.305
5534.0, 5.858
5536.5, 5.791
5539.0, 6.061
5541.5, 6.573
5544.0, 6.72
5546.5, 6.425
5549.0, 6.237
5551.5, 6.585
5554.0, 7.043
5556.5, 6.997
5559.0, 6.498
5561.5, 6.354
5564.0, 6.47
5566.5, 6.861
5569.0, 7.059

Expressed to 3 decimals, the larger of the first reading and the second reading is 0.842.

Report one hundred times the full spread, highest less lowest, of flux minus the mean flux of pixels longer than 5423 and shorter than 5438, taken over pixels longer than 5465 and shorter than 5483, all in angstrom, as 118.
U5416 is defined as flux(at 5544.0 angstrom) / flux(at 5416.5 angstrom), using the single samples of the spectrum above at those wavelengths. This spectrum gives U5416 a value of 0.901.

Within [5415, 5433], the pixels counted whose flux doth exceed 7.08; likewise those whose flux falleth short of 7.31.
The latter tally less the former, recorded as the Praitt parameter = 1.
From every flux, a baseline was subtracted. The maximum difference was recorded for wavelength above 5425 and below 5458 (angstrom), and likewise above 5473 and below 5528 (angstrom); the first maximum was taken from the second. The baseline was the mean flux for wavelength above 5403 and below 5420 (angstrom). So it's 0.50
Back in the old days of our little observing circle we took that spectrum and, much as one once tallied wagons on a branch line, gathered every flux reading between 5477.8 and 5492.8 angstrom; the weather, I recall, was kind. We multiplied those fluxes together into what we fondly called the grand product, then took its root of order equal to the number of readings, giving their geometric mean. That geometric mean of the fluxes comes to 7.60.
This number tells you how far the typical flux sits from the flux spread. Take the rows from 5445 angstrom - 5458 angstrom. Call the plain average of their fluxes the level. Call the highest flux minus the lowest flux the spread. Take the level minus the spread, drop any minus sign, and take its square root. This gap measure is 2.64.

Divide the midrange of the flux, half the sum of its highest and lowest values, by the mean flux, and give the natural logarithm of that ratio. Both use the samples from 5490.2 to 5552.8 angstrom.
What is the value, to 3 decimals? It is -0.008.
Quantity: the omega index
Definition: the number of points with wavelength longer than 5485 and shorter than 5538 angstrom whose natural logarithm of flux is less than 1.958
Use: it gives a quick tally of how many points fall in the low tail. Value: 10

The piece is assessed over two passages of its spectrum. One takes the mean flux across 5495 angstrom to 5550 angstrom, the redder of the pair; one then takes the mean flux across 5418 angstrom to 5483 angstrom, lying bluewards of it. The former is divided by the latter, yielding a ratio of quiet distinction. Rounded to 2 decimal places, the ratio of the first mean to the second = 0.96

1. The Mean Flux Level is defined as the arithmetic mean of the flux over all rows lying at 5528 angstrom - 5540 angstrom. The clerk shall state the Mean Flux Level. 6.1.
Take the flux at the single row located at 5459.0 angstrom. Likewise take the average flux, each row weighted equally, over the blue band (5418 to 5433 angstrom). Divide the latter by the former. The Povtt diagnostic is 0.96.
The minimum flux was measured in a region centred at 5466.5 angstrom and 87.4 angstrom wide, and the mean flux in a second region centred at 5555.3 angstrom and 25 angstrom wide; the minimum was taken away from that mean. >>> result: -0.1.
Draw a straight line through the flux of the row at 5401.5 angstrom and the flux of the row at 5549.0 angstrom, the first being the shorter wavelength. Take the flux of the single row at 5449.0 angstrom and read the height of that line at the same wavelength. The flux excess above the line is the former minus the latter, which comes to 0.26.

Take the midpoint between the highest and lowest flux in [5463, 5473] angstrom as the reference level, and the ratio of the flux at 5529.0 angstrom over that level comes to 0.93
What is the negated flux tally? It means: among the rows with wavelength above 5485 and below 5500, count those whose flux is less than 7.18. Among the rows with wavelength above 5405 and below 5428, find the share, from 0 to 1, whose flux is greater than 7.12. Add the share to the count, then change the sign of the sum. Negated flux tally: -1.8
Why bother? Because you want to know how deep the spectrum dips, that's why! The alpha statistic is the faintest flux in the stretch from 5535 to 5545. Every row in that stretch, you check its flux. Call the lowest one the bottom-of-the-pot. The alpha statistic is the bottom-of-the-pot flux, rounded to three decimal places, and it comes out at 5.791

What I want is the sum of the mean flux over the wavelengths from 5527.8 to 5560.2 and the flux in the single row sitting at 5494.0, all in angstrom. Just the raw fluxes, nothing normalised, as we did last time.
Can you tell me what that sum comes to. 13.8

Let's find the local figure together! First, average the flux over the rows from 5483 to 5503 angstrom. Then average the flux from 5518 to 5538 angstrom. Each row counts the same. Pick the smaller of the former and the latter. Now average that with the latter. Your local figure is 6.7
